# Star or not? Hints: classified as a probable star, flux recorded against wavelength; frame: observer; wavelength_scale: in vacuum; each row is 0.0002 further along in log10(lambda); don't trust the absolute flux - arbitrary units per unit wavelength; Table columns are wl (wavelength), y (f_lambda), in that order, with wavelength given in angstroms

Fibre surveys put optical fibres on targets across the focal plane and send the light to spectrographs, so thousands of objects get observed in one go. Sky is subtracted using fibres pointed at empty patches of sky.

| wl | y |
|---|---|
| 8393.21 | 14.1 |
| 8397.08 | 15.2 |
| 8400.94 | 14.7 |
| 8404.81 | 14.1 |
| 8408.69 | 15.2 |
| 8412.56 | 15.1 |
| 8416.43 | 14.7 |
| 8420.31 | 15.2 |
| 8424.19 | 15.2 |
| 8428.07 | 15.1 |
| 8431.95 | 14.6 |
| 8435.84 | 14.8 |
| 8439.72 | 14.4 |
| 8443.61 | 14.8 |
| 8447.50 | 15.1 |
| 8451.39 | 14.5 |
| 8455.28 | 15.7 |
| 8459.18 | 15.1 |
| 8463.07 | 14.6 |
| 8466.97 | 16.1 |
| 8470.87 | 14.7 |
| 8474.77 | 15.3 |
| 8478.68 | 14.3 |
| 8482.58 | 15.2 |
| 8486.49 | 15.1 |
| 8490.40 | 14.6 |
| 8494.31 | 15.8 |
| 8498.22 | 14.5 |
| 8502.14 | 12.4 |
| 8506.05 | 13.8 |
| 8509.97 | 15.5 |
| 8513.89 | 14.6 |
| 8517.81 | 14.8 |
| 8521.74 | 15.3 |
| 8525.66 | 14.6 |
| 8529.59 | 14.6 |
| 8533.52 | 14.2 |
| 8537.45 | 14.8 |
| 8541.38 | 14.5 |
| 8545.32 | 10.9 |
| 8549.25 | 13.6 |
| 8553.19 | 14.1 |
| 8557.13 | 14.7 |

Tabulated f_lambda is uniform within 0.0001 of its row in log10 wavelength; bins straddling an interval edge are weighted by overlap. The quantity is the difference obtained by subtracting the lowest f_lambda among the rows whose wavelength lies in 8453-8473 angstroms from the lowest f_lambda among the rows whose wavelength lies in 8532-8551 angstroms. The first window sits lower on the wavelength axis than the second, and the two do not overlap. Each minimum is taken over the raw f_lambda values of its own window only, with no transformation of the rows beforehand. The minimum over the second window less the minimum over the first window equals -3.7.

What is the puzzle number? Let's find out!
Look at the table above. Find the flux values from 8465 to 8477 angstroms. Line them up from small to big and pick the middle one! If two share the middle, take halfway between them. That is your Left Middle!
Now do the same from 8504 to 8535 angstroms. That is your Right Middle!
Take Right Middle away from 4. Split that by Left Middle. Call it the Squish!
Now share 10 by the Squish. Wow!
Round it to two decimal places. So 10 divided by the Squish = -14.43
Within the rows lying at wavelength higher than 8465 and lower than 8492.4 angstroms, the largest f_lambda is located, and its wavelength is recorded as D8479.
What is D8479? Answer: 8466.97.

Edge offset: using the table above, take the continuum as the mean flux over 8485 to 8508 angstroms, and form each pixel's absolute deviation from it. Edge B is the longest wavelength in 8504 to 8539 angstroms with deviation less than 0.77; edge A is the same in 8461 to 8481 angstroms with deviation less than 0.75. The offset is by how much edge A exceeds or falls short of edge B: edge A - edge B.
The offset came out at -58.8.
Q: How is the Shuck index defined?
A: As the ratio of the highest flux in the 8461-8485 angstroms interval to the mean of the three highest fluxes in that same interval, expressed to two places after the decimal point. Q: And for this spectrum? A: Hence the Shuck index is 1.04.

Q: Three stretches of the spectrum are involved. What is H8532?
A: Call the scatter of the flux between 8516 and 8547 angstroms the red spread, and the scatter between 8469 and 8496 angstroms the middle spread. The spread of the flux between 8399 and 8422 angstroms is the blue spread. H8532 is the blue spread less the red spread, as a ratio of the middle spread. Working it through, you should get -1.9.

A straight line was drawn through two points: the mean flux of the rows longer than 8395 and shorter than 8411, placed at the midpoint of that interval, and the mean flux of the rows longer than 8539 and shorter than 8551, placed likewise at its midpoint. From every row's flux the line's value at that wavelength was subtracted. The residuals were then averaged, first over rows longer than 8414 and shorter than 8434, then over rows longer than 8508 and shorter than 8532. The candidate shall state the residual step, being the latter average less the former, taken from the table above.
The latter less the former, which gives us 1.1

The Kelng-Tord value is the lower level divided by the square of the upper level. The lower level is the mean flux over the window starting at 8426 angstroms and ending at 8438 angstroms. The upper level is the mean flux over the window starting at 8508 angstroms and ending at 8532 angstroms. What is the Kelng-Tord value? 0.067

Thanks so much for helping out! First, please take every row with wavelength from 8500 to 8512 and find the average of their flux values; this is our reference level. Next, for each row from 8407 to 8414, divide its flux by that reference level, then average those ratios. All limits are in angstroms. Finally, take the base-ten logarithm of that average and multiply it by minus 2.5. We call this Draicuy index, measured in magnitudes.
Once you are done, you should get -0.093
